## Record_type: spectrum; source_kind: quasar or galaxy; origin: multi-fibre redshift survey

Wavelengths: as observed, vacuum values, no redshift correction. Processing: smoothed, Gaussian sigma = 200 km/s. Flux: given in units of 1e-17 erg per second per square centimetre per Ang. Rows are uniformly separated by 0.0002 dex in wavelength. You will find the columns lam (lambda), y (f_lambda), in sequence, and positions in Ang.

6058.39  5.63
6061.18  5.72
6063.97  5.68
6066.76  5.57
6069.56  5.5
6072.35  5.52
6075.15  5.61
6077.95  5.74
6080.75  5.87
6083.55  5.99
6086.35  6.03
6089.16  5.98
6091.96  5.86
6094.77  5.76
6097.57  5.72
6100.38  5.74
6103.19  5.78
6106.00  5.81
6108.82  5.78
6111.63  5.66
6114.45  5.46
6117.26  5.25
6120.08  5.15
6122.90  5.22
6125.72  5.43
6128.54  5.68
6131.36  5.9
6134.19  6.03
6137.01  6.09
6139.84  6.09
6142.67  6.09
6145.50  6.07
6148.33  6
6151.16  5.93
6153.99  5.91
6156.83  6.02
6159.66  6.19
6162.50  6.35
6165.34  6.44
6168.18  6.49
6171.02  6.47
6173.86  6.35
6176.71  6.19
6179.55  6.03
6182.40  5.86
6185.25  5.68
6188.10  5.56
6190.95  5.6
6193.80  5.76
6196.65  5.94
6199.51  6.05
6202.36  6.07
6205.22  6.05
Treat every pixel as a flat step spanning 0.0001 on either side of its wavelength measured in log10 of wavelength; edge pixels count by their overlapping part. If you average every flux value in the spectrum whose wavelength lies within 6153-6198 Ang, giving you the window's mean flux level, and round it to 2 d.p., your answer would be 6.05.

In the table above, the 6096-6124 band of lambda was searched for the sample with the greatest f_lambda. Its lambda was 6106.00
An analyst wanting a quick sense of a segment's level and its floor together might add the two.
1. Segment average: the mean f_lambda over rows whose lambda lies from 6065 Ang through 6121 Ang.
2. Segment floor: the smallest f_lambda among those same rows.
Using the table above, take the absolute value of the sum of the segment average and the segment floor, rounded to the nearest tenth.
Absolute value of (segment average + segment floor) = 10.8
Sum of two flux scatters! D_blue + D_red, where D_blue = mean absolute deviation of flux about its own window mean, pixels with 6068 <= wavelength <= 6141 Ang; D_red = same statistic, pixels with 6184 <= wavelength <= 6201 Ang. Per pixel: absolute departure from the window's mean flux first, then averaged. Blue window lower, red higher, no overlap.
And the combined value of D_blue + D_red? 0.36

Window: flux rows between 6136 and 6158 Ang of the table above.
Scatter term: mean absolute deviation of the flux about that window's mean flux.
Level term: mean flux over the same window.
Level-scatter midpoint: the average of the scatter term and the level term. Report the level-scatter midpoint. 3.04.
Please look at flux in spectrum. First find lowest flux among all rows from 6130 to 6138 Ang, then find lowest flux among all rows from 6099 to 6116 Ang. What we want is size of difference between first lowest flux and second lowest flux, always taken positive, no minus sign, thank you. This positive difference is 0.44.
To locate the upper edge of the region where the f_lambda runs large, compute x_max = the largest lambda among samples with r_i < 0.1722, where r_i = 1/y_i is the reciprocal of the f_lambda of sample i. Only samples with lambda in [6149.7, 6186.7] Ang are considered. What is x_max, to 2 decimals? 6182.40 Ang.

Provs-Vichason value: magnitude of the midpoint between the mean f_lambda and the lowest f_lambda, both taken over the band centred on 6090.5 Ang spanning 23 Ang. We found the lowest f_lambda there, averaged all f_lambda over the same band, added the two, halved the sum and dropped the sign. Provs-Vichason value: 5.79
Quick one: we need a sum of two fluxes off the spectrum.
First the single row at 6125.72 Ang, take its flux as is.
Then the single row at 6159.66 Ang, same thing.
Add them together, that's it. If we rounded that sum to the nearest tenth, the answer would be 11.6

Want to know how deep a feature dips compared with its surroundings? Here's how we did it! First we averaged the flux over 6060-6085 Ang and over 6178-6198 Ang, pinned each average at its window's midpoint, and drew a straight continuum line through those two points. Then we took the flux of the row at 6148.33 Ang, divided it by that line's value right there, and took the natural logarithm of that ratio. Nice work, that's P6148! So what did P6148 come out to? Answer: 0.043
